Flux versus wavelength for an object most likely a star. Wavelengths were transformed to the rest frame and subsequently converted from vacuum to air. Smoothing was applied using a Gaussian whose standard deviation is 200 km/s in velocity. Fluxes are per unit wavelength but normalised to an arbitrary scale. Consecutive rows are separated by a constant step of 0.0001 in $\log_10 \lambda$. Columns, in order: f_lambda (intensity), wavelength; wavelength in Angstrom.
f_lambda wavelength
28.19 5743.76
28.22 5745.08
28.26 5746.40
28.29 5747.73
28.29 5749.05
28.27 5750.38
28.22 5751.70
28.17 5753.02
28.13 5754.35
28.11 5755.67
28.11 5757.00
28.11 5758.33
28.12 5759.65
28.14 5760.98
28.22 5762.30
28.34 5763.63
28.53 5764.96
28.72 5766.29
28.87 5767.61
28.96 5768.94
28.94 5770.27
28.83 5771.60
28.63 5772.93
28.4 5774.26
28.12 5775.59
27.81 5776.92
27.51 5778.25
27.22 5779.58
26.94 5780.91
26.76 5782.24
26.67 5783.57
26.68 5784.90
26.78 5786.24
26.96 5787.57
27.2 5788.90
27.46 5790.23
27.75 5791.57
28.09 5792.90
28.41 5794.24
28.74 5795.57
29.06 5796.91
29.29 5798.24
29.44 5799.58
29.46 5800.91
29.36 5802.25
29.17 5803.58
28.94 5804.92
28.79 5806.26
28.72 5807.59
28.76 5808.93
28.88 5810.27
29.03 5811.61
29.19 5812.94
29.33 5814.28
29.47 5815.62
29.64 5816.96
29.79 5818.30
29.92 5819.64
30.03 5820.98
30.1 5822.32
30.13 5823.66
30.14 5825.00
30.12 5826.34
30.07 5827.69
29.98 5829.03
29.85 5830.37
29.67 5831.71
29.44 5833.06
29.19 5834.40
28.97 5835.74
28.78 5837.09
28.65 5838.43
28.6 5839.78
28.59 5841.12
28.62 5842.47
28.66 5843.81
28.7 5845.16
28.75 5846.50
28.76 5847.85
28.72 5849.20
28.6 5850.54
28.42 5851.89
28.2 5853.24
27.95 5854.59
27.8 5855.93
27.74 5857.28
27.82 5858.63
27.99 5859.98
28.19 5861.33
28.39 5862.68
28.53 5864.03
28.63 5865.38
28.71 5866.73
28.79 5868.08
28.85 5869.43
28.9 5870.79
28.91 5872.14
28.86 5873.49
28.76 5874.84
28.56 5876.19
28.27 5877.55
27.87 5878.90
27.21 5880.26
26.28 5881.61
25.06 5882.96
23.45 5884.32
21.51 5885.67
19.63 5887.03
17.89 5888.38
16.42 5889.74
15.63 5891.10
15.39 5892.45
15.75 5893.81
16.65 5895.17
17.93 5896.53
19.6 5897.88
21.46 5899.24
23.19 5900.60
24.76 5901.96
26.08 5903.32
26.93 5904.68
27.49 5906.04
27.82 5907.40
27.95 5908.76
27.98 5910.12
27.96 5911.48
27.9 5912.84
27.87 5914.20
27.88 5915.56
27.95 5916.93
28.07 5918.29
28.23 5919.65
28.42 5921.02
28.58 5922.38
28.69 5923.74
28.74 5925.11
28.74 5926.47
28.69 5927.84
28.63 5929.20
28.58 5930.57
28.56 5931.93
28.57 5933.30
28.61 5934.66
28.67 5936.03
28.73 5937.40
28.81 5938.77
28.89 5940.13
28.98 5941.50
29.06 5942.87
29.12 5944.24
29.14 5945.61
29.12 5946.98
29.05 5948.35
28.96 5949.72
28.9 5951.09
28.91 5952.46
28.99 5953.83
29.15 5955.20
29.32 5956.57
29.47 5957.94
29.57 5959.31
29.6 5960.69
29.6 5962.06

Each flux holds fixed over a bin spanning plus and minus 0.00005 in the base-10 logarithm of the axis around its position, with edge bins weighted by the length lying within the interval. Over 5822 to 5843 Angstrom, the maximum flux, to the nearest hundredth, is 30.14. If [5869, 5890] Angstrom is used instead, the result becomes 28.91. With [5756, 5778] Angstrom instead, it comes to 28.96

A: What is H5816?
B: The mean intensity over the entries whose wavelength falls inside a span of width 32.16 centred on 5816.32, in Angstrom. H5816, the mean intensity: 29.5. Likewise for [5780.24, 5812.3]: 28.2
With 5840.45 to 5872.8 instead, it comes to 28.5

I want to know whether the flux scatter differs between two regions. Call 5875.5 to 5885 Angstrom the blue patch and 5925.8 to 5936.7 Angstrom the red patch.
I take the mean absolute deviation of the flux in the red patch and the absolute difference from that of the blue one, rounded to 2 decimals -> 1.44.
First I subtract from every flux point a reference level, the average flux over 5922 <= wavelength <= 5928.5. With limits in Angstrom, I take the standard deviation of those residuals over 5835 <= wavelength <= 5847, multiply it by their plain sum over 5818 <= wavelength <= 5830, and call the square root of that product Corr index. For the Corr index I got 1.2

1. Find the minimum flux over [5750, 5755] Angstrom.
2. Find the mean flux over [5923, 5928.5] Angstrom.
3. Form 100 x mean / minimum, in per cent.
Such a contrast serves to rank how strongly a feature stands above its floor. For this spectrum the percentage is 102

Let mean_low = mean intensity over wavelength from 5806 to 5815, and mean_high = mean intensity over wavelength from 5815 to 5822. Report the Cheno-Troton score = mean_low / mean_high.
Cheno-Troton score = 0.97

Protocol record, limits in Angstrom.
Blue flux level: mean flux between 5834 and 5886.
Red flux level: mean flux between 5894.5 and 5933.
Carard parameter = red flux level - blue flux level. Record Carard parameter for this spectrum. -1.6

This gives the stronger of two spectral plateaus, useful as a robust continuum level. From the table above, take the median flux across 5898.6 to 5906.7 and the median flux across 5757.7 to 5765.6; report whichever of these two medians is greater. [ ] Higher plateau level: 28.2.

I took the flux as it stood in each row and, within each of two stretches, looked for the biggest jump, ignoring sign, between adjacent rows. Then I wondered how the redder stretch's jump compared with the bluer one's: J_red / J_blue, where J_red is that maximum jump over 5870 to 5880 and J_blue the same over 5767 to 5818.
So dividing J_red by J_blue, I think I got 1.2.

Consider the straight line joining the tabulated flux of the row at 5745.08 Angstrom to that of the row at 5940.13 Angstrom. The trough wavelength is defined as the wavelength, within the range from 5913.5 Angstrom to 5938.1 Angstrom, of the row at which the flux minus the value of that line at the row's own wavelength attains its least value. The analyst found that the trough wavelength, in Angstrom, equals 5914.20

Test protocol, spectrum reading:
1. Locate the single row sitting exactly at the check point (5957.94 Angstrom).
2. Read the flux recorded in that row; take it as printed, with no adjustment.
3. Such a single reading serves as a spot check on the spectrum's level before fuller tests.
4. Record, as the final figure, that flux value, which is 29.47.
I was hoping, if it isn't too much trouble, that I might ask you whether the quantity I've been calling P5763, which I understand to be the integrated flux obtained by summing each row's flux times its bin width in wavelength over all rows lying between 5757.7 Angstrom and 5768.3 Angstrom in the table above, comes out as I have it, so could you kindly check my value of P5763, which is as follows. 301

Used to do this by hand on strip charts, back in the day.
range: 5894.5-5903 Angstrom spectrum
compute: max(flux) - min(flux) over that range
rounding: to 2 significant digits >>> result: 8.1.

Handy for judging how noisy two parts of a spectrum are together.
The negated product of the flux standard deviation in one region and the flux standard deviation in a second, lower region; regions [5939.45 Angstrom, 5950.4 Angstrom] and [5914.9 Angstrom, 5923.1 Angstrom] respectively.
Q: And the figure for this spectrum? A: -0.02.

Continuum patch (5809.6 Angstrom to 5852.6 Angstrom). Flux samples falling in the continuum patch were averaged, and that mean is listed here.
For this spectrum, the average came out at 29.3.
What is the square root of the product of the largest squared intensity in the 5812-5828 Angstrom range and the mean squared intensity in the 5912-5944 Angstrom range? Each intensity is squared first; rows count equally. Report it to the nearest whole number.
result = 860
